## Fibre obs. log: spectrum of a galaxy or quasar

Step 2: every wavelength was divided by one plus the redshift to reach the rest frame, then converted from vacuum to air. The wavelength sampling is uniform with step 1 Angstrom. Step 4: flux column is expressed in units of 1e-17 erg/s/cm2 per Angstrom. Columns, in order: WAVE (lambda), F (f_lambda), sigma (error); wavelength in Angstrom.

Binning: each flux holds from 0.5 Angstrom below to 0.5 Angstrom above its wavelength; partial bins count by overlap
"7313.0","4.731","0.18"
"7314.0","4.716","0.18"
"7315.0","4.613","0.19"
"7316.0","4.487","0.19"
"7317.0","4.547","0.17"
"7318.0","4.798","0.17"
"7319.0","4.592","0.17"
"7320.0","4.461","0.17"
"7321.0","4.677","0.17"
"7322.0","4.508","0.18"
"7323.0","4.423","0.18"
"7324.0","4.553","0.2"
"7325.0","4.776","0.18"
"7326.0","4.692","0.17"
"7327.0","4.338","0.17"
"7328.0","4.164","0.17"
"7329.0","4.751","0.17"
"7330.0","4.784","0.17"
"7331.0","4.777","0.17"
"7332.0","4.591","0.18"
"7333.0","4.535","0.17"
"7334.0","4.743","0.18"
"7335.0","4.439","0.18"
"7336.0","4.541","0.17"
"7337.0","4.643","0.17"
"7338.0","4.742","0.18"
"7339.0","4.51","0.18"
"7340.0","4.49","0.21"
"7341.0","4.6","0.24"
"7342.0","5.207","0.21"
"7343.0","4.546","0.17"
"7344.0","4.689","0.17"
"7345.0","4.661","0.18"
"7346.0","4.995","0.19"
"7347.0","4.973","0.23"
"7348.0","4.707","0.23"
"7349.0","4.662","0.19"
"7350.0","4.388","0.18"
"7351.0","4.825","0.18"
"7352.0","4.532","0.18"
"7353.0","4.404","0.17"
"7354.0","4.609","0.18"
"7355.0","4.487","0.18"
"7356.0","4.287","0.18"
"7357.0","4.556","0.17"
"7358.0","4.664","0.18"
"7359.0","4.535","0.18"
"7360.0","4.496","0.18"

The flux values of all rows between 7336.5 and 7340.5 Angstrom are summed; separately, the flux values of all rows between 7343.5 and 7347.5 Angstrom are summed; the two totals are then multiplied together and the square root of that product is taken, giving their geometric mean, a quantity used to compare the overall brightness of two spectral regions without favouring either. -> 18.8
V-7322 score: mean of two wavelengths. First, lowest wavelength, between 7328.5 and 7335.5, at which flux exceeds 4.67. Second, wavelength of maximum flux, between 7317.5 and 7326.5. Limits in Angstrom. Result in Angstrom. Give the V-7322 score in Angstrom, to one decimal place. 7323.5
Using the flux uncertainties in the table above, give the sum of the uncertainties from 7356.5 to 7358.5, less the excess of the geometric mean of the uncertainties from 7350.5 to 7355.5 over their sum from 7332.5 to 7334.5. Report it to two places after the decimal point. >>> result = 0.52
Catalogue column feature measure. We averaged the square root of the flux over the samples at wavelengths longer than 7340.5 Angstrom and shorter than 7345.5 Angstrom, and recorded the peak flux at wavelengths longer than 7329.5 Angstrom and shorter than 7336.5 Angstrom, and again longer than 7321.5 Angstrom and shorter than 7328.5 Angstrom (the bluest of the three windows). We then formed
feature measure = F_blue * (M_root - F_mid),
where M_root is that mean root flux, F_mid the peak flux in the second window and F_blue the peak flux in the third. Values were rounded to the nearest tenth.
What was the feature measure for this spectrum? -12.5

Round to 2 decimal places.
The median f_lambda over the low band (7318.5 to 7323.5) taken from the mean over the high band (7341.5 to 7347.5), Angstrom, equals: 0.34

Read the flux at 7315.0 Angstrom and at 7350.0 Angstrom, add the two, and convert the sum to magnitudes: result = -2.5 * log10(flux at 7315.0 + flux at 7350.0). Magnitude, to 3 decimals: -2.386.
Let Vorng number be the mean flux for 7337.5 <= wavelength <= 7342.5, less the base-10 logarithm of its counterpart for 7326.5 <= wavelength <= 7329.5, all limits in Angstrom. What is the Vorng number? 4.06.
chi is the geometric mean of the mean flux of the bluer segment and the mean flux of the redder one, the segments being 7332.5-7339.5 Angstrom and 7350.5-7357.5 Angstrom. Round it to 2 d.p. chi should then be 4.56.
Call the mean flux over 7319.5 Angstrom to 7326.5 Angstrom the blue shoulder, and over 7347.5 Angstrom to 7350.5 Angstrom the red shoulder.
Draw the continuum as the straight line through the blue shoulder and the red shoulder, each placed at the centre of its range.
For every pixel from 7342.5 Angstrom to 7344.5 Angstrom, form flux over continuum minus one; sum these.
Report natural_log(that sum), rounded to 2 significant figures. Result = -4.3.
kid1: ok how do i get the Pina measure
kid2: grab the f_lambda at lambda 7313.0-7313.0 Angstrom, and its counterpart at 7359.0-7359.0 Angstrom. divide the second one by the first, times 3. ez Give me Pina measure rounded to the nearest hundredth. 2.88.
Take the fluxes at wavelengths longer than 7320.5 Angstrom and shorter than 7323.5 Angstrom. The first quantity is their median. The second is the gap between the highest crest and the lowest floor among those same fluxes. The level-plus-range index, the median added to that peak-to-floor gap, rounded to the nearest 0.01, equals 4.76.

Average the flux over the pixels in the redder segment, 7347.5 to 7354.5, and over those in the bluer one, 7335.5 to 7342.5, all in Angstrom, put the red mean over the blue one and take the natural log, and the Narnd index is -0.02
